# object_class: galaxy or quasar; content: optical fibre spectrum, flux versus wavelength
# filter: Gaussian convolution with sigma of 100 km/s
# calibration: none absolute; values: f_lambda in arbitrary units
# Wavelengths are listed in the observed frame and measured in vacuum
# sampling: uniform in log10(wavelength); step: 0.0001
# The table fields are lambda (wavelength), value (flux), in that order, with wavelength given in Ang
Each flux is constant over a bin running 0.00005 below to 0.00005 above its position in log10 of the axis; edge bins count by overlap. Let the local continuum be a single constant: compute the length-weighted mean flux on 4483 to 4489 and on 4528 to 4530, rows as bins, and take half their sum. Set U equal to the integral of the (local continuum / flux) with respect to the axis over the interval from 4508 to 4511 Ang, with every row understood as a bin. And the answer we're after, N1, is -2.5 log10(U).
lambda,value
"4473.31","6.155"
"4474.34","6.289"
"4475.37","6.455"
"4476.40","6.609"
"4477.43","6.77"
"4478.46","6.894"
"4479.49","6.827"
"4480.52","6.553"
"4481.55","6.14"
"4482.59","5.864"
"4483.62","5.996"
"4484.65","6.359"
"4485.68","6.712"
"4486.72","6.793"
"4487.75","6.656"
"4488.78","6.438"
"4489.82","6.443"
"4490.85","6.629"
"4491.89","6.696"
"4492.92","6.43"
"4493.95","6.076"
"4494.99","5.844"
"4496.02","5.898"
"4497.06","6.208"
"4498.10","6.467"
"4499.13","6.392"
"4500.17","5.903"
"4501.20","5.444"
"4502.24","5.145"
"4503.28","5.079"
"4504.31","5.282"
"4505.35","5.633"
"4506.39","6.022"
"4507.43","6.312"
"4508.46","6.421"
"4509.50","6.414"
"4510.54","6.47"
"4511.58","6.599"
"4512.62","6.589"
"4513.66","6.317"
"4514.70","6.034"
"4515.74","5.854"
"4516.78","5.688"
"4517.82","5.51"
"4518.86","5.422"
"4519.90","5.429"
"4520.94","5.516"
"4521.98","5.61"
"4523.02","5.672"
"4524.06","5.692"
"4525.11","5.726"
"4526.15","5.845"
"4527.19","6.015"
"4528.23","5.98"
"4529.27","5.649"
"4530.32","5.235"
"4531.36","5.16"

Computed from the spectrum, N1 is -1.1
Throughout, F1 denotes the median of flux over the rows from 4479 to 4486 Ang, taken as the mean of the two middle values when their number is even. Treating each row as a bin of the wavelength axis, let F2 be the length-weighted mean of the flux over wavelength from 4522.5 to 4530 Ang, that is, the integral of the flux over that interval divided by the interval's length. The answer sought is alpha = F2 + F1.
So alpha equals 12.1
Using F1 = 6.36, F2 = 5.8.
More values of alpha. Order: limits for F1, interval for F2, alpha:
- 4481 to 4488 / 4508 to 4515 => 12.8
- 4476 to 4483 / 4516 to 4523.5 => 12.2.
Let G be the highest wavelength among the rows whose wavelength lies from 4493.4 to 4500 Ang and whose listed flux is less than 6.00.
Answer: 4496.02 Ang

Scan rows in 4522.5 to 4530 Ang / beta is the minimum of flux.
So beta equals 5.649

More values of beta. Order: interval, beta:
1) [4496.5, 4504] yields 5.079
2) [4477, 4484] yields 5.864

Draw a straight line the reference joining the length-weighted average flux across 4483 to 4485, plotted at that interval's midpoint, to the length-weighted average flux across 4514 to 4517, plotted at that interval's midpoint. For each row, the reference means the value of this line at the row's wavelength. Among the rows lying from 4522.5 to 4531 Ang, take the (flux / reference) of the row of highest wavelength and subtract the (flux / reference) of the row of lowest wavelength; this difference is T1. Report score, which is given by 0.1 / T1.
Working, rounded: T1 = -0.07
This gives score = -1.5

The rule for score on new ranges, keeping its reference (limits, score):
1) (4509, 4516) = -1.2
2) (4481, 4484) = -4.9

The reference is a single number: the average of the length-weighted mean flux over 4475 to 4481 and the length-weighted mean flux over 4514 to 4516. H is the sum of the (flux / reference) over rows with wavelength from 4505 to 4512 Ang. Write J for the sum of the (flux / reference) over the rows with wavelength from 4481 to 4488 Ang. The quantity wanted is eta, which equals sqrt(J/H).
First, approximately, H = 6.9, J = 7.0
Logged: 1.01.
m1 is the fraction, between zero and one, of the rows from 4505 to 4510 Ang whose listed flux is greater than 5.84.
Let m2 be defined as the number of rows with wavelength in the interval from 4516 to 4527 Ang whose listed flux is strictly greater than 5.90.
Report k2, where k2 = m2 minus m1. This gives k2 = -0.8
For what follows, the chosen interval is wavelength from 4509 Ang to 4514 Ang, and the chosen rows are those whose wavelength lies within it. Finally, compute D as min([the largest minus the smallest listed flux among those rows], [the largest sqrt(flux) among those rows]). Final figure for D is 0.3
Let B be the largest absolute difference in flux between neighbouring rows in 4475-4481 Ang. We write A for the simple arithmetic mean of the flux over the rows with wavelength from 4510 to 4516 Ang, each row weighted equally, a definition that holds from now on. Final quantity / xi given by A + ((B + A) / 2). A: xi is 9.60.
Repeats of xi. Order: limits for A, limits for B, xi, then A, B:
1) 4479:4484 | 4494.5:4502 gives 9.66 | 6.28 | 0.49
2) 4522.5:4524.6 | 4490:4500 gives 8.70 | 5.68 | 0.35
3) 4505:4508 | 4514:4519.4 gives 9.07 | 5.99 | 0.18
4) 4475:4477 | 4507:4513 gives 9.86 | 6.53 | 0.13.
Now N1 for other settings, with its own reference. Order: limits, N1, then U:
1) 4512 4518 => -2.0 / 6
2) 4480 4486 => -1.9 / 6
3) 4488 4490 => -0.7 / 2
